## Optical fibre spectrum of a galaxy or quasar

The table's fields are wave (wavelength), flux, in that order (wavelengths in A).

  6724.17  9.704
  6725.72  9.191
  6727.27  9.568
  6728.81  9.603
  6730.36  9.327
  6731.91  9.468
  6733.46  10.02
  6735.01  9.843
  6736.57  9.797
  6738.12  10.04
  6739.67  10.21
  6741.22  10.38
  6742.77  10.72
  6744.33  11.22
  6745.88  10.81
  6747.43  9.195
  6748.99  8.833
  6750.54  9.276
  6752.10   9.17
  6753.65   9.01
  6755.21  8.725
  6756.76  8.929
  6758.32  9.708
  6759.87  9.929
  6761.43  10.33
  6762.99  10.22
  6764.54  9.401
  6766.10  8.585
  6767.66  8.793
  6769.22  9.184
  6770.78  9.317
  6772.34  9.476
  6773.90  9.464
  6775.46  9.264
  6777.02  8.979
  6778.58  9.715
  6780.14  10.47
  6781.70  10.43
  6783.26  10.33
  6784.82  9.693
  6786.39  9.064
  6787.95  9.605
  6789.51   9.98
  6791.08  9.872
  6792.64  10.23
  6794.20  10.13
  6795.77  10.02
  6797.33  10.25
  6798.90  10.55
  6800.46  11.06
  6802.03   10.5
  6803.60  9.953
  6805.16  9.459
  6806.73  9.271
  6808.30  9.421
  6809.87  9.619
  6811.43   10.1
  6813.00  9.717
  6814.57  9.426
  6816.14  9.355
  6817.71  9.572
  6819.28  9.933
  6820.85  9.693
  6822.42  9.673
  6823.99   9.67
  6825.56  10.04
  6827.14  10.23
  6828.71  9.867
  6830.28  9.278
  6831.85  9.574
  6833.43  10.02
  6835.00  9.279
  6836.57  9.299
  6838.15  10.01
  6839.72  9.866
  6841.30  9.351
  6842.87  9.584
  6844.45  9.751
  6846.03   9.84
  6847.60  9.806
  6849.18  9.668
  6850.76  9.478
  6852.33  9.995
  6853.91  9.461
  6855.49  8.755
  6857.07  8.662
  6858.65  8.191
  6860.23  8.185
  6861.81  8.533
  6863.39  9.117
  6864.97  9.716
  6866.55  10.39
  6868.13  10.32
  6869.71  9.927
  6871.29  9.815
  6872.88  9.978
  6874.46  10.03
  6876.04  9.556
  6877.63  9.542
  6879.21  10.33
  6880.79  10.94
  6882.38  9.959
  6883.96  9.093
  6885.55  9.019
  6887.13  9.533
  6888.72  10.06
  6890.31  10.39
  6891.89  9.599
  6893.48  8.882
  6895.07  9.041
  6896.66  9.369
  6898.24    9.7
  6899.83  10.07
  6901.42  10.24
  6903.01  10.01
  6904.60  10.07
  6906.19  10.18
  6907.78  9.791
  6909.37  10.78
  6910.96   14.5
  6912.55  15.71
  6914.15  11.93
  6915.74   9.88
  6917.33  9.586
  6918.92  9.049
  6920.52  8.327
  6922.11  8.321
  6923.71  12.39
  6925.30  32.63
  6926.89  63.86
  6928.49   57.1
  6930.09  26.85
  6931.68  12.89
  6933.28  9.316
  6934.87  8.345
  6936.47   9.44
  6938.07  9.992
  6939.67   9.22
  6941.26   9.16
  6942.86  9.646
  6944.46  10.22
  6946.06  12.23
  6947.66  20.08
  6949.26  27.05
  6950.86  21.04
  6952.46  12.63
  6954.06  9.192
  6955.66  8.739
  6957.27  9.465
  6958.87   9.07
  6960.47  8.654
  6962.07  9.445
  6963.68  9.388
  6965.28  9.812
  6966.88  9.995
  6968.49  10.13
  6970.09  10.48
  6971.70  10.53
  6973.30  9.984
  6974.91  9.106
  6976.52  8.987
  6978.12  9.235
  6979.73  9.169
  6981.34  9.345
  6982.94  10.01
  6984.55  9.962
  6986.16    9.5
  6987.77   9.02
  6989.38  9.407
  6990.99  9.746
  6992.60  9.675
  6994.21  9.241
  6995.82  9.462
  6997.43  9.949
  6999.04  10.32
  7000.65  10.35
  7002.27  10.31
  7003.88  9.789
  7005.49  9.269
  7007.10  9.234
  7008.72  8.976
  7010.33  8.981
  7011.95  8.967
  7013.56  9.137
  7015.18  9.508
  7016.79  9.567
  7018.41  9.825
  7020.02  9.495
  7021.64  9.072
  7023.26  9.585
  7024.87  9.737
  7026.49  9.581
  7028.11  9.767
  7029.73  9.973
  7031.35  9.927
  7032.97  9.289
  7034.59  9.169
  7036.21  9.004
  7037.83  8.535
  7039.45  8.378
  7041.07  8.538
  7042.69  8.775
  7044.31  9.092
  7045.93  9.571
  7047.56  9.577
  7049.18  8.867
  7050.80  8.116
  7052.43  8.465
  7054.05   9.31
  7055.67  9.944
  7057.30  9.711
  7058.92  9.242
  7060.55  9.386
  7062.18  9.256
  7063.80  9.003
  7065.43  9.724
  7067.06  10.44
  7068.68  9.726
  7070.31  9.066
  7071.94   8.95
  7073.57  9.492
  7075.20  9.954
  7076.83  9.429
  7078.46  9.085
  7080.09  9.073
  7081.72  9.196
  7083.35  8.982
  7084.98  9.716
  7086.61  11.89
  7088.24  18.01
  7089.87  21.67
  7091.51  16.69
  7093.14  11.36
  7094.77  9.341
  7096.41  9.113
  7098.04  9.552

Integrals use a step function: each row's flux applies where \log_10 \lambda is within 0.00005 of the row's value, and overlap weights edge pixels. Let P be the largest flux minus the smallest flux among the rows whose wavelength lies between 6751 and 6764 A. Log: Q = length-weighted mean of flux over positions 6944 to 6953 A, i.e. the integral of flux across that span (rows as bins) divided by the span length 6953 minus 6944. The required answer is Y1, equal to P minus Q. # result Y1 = -16.0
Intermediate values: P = 1.6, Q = 17.6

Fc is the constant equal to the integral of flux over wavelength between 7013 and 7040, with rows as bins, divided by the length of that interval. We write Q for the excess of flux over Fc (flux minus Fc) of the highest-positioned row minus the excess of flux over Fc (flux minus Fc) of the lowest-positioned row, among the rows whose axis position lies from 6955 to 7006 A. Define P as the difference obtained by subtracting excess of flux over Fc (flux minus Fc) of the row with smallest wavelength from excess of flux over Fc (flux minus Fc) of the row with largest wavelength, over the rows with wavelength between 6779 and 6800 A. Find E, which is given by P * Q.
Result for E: 0.04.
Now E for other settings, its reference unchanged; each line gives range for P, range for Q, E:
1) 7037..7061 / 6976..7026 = 0.64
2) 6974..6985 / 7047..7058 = 0.11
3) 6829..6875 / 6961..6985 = 0.39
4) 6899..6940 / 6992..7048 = 0.08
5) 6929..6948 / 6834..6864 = 1.10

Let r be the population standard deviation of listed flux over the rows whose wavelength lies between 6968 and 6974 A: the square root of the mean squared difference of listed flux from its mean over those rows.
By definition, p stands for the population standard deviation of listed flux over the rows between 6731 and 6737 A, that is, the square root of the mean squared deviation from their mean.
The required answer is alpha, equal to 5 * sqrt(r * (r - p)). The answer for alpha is 0.4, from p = 0.20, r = 0.23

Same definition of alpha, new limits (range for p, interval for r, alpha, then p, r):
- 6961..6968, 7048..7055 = 1.5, 0.25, 0.45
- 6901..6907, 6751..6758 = 0.5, 0.09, 0.16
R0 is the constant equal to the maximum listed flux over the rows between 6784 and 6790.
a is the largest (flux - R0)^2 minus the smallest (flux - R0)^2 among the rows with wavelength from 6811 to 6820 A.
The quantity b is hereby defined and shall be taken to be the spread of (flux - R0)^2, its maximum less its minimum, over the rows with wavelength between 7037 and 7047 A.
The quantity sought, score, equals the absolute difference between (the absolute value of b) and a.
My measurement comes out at 2.01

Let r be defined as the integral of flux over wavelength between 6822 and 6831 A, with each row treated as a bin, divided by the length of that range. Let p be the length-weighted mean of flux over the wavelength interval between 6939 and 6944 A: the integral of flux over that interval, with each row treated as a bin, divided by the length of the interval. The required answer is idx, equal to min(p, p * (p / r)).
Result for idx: 9.0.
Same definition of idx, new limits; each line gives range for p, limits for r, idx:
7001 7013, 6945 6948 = 5.9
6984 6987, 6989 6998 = 9.7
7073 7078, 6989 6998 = 9.6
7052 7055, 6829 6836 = 8.5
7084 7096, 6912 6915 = 13.9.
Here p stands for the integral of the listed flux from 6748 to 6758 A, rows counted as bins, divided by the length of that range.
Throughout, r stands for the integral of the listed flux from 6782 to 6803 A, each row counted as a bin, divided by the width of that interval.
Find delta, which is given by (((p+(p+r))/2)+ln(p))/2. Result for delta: 8.1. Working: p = 9.0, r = 10.1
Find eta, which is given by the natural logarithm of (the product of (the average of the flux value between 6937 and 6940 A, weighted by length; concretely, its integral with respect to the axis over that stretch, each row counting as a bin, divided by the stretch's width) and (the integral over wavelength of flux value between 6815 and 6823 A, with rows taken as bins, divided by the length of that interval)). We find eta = 4.53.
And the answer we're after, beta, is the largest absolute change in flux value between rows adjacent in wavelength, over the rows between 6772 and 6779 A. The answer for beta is 0.74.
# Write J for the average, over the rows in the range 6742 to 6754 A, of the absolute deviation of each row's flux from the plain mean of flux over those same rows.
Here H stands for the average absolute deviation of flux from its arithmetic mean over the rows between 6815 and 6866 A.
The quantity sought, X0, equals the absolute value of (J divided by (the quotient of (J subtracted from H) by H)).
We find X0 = 0.74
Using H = 0.40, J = 0.9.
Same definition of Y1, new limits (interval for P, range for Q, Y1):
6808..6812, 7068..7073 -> -8.6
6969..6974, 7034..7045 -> -8.2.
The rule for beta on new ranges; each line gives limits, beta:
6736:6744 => 0.34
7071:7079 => 0.54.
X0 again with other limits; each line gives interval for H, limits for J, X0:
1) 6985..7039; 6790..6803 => 1.58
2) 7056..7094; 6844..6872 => 0.76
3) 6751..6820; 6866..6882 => 1.20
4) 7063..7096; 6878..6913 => 1.61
